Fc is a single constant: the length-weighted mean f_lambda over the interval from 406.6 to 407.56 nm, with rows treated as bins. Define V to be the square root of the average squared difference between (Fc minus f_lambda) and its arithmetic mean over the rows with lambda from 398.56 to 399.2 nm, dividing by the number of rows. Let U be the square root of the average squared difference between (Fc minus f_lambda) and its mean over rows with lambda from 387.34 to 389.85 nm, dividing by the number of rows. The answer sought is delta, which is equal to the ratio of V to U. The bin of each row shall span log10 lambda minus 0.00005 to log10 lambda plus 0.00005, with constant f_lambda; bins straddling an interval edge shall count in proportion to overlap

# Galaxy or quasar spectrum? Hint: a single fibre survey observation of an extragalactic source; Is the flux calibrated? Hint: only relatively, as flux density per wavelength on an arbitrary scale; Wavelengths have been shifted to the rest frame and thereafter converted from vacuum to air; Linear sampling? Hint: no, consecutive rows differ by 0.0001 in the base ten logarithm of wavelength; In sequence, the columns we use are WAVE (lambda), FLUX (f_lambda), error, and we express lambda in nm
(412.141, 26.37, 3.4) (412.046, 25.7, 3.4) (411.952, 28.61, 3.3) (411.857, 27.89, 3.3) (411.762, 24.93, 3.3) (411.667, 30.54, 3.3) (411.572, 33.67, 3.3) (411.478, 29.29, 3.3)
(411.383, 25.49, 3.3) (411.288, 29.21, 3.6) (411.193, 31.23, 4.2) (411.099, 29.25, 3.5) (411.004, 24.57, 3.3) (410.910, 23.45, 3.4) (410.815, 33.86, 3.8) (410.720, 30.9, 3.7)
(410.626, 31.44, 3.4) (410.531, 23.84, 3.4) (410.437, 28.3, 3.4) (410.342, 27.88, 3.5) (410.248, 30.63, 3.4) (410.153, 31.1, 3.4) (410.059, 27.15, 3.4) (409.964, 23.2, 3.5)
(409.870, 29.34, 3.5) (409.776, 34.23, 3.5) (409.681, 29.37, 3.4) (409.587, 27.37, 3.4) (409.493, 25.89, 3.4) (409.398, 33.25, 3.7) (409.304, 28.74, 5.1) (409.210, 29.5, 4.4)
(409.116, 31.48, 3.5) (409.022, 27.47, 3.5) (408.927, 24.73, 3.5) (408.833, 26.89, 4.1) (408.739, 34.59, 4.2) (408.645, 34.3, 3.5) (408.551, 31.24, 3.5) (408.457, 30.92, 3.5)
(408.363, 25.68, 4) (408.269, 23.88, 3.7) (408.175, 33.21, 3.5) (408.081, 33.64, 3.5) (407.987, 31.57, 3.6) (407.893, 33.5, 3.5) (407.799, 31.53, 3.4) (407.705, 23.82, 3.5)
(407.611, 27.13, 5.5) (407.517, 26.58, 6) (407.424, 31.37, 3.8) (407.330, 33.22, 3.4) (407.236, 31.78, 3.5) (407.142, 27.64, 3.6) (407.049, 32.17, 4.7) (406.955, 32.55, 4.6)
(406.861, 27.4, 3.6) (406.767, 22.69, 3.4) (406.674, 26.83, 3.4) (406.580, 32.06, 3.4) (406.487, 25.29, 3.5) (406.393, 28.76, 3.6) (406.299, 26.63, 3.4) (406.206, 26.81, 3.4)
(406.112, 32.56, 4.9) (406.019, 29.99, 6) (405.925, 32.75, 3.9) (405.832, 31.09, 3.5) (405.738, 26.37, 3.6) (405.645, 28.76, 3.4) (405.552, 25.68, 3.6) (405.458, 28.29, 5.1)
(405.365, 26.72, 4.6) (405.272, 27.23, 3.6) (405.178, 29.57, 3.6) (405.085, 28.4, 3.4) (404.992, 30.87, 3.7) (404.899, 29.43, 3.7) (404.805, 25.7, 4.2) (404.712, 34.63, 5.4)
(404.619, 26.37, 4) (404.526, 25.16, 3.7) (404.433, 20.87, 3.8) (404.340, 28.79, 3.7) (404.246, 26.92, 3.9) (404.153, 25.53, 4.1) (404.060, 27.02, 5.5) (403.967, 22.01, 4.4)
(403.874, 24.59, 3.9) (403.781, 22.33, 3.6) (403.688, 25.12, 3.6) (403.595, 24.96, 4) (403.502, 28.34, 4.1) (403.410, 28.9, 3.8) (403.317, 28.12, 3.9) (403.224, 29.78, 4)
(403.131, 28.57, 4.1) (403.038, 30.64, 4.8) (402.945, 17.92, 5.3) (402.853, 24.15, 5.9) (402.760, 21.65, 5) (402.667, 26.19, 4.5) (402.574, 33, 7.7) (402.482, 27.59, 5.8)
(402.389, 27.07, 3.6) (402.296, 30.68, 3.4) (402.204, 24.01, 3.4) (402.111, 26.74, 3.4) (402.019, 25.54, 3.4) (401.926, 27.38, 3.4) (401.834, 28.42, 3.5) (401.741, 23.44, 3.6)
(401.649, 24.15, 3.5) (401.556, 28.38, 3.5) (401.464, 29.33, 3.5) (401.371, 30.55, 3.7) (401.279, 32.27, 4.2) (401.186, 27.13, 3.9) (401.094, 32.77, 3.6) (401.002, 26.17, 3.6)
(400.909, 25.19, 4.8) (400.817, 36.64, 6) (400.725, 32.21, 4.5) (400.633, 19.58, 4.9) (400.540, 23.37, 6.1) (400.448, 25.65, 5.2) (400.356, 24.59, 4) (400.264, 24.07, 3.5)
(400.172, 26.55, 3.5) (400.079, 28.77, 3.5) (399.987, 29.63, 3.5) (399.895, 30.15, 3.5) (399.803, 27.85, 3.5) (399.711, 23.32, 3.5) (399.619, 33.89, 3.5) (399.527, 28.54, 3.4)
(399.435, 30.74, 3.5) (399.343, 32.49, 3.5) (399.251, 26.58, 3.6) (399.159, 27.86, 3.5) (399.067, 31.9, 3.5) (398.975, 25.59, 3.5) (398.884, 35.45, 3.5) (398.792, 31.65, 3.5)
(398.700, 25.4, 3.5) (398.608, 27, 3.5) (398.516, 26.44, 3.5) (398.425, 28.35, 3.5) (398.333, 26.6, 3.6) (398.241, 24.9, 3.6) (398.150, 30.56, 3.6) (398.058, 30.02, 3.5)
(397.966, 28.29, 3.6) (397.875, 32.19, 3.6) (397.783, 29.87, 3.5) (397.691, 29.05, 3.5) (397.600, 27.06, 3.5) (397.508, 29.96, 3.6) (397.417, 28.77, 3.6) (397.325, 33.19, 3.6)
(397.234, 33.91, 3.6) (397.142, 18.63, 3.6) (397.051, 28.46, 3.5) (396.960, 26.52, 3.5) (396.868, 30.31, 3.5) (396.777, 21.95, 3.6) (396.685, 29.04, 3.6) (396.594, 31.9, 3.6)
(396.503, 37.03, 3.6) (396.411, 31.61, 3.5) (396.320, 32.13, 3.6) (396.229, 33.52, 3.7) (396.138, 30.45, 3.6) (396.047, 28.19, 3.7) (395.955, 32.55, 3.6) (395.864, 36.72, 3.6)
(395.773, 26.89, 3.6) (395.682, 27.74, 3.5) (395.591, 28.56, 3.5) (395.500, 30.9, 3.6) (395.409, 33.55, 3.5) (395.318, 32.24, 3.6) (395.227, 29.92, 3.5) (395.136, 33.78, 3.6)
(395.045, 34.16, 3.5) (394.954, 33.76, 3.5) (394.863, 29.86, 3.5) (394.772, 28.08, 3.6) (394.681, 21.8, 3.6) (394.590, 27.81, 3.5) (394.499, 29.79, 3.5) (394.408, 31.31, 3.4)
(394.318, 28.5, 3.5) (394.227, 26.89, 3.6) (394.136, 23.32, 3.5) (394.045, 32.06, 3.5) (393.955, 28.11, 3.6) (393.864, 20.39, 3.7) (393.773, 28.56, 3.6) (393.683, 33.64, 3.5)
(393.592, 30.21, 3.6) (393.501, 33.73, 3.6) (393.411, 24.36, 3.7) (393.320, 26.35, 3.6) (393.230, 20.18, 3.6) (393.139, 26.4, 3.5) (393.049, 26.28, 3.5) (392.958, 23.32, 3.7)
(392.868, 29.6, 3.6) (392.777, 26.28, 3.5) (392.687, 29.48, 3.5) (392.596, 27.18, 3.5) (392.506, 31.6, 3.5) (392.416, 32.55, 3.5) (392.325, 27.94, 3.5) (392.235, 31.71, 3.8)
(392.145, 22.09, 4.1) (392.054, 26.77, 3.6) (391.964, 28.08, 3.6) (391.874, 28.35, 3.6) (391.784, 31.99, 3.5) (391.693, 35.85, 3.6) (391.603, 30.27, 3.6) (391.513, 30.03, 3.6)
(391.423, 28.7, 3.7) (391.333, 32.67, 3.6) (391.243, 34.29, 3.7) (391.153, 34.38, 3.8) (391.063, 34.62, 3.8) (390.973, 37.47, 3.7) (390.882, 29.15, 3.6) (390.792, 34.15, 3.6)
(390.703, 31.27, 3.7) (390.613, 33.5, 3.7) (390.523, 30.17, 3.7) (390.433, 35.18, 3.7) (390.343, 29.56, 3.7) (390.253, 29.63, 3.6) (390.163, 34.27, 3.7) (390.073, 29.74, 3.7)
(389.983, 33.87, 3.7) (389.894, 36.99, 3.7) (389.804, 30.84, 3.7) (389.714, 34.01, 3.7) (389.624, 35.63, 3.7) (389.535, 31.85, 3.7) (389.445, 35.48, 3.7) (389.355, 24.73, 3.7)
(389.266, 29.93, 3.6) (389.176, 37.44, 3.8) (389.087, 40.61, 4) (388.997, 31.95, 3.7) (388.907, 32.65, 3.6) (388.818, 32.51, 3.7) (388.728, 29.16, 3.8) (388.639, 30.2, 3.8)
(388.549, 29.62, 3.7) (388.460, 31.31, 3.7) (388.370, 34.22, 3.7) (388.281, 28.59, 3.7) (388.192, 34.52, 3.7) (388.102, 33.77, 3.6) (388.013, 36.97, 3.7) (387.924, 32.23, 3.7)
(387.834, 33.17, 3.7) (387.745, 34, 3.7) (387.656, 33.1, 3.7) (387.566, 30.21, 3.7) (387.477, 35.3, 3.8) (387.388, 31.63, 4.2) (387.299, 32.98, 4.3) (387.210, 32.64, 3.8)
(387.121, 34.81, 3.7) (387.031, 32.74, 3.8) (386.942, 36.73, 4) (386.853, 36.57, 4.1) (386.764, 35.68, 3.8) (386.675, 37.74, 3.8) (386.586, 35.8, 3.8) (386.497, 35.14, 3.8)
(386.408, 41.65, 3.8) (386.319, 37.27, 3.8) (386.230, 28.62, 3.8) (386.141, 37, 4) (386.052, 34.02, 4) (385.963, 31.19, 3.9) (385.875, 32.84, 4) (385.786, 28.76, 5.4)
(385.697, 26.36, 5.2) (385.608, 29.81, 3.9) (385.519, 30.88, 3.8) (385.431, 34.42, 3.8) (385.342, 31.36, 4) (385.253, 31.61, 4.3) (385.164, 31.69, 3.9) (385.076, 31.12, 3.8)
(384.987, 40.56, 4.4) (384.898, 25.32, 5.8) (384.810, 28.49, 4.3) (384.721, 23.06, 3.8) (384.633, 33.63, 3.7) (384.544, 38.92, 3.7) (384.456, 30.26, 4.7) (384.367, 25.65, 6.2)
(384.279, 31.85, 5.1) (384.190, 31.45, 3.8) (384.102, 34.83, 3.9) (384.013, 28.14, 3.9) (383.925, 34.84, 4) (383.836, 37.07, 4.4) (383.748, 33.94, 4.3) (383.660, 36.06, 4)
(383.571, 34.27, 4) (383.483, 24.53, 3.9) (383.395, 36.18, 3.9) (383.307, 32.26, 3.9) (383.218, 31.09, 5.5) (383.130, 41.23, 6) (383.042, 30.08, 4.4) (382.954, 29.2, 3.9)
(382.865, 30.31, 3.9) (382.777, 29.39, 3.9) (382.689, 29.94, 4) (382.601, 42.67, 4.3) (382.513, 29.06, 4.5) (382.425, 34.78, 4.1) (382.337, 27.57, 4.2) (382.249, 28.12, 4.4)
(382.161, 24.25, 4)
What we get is 1.1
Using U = 3.1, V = 3.5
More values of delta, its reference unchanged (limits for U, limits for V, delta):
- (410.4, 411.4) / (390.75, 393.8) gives 1.2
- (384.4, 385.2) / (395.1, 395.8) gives 0.5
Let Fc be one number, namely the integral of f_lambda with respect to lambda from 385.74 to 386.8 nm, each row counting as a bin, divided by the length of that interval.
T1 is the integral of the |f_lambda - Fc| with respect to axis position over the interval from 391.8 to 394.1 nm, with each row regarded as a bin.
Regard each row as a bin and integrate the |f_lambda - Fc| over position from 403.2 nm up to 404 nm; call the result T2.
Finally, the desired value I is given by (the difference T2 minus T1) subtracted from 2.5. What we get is 11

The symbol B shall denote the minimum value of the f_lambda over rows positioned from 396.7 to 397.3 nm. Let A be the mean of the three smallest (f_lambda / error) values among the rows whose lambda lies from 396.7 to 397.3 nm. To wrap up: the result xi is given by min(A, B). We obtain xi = 6.3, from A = 6.3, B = 18.63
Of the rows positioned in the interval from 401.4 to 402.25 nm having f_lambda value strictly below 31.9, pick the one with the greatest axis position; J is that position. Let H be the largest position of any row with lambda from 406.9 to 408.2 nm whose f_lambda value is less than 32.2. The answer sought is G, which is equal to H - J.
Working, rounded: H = 407.987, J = 402.204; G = 5.78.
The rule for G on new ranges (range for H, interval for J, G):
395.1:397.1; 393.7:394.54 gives 2.55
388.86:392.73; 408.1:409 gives -16.24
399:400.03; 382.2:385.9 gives 14.20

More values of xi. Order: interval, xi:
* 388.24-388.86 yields 7.8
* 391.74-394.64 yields 5.5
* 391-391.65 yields 8.2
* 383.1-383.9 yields 6.3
